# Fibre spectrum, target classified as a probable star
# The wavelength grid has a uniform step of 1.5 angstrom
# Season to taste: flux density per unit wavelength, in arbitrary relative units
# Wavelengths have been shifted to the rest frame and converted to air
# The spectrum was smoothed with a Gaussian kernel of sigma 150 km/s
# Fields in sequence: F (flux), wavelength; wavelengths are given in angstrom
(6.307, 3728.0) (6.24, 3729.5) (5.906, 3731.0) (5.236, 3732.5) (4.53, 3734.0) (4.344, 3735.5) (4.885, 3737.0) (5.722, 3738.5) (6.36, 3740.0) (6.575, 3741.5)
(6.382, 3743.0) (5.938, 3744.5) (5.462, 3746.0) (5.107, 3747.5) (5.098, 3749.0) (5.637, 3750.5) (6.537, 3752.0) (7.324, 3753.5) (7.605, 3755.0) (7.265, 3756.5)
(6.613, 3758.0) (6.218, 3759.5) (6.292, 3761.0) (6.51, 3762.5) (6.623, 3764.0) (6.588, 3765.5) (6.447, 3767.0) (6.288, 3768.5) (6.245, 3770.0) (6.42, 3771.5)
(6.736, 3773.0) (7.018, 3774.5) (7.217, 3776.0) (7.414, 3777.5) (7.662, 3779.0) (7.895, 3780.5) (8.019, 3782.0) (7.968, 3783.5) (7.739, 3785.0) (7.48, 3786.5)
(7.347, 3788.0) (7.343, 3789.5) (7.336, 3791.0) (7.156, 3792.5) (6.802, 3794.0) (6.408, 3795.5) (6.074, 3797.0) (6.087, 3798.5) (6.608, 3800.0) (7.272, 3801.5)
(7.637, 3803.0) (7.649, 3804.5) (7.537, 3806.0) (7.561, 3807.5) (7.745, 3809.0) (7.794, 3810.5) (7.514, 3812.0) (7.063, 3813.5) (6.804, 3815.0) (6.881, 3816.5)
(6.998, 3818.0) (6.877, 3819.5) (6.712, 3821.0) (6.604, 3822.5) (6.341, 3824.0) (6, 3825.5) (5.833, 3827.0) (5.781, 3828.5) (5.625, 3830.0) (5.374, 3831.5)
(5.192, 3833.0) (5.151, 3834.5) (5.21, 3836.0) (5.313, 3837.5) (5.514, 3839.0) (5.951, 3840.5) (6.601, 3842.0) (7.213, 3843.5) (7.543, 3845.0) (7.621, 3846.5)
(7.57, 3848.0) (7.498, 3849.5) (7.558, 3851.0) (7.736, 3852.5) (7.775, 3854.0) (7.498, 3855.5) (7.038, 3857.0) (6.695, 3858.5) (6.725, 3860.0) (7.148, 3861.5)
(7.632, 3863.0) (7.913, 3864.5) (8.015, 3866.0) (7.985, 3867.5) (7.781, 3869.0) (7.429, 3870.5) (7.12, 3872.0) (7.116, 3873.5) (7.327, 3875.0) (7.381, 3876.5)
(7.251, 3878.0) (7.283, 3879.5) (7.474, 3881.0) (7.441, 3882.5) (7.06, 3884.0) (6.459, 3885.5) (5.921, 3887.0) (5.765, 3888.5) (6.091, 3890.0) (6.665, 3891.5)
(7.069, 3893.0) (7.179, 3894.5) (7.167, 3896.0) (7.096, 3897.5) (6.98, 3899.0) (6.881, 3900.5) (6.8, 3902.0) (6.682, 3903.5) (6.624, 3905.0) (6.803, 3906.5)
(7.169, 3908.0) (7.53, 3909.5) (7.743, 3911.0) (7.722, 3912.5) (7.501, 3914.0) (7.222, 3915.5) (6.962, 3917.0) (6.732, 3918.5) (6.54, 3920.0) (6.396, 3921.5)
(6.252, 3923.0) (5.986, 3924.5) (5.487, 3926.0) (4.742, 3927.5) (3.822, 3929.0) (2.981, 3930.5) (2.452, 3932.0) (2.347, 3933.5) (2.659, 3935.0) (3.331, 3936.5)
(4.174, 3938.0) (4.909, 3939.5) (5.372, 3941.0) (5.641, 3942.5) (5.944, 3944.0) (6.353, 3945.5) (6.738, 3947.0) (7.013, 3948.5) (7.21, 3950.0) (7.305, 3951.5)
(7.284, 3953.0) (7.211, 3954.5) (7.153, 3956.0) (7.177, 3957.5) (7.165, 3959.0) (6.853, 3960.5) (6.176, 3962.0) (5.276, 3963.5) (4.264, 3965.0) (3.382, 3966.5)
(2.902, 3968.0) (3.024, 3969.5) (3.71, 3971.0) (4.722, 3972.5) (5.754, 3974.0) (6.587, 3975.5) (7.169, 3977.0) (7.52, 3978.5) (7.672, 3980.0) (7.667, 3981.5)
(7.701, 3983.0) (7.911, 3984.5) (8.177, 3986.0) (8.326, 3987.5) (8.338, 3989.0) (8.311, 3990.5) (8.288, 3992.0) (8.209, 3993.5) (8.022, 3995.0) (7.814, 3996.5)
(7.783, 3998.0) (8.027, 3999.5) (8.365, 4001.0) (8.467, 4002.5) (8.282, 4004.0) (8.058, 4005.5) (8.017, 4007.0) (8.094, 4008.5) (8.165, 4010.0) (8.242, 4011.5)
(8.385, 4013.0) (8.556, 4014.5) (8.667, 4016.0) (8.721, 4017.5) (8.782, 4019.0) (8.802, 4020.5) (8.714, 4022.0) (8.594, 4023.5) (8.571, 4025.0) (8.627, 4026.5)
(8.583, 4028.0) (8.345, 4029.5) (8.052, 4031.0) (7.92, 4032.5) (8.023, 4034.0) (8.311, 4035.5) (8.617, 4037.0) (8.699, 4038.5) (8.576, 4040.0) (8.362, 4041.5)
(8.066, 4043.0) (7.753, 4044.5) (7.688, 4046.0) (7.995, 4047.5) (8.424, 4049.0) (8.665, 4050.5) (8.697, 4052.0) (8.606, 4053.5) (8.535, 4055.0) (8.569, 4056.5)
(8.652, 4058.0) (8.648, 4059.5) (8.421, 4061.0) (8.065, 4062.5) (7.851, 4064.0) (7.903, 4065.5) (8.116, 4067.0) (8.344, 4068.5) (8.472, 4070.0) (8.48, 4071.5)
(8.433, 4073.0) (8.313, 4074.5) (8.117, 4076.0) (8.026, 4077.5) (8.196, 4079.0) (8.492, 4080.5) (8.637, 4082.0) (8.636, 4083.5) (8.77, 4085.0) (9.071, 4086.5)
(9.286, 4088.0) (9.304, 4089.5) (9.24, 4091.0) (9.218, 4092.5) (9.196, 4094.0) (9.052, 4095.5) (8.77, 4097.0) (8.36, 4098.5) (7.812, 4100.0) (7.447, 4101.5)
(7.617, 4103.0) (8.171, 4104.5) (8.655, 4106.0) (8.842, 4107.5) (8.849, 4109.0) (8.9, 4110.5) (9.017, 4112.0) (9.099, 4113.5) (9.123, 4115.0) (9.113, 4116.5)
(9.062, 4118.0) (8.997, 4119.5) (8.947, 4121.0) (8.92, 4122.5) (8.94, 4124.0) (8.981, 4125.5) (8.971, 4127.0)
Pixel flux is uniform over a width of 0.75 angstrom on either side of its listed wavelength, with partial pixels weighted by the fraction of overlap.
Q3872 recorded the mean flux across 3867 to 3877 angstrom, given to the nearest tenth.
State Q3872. 7.4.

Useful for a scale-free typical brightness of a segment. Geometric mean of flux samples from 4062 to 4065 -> 8.0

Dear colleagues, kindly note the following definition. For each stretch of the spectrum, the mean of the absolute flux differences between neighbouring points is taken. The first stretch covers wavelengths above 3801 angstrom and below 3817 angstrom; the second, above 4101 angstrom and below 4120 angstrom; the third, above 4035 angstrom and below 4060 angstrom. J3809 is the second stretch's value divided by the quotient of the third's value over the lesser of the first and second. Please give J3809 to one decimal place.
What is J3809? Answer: 0.1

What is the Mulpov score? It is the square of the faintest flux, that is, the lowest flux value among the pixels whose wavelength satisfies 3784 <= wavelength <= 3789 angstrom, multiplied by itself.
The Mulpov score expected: 54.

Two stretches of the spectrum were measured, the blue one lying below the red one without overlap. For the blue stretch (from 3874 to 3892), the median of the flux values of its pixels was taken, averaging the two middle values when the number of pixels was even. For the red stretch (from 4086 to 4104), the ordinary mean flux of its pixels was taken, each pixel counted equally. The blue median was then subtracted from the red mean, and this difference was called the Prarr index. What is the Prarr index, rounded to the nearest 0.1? 1.5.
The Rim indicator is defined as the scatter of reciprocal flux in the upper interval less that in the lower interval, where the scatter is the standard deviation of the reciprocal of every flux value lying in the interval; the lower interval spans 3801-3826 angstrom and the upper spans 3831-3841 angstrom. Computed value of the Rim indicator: -0.002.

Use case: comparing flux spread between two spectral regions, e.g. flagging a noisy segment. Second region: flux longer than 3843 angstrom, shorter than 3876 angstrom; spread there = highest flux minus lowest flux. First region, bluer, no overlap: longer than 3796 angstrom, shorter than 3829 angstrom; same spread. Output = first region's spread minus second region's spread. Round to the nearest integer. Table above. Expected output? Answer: 1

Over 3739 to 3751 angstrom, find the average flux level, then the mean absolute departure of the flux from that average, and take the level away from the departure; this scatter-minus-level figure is -5.3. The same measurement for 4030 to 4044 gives -8.0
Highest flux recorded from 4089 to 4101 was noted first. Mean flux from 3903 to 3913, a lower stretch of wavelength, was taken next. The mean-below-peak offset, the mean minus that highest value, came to -2.1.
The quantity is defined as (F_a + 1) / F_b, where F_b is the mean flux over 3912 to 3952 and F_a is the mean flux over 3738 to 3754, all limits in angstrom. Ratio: 1.3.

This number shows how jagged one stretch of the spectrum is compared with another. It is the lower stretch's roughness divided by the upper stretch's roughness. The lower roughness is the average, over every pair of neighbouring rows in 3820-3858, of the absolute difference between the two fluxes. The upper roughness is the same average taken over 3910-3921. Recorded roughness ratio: 1.1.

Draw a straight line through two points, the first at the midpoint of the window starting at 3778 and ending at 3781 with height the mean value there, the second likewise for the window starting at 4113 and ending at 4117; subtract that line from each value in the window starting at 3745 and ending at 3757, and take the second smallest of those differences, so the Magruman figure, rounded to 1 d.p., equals -2.5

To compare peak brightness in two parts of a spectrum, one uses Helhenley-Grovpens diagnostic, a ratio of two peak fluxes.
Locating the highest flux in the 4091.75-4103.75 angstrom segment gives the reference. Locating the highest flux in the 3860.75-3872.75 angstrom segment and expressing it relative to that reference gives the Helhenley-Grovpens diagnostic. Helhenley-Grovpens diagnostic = 0.87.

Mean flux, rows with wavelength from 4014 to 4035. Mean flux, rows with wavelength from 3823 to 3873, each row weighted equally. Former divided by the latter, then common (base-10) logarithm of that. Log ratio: 0.10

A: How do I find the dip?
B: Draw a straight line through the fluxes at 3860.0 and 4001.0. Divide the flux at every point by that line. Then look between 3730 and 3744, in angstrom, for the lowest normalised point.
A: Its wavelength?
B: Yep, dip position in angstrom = 3735.5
